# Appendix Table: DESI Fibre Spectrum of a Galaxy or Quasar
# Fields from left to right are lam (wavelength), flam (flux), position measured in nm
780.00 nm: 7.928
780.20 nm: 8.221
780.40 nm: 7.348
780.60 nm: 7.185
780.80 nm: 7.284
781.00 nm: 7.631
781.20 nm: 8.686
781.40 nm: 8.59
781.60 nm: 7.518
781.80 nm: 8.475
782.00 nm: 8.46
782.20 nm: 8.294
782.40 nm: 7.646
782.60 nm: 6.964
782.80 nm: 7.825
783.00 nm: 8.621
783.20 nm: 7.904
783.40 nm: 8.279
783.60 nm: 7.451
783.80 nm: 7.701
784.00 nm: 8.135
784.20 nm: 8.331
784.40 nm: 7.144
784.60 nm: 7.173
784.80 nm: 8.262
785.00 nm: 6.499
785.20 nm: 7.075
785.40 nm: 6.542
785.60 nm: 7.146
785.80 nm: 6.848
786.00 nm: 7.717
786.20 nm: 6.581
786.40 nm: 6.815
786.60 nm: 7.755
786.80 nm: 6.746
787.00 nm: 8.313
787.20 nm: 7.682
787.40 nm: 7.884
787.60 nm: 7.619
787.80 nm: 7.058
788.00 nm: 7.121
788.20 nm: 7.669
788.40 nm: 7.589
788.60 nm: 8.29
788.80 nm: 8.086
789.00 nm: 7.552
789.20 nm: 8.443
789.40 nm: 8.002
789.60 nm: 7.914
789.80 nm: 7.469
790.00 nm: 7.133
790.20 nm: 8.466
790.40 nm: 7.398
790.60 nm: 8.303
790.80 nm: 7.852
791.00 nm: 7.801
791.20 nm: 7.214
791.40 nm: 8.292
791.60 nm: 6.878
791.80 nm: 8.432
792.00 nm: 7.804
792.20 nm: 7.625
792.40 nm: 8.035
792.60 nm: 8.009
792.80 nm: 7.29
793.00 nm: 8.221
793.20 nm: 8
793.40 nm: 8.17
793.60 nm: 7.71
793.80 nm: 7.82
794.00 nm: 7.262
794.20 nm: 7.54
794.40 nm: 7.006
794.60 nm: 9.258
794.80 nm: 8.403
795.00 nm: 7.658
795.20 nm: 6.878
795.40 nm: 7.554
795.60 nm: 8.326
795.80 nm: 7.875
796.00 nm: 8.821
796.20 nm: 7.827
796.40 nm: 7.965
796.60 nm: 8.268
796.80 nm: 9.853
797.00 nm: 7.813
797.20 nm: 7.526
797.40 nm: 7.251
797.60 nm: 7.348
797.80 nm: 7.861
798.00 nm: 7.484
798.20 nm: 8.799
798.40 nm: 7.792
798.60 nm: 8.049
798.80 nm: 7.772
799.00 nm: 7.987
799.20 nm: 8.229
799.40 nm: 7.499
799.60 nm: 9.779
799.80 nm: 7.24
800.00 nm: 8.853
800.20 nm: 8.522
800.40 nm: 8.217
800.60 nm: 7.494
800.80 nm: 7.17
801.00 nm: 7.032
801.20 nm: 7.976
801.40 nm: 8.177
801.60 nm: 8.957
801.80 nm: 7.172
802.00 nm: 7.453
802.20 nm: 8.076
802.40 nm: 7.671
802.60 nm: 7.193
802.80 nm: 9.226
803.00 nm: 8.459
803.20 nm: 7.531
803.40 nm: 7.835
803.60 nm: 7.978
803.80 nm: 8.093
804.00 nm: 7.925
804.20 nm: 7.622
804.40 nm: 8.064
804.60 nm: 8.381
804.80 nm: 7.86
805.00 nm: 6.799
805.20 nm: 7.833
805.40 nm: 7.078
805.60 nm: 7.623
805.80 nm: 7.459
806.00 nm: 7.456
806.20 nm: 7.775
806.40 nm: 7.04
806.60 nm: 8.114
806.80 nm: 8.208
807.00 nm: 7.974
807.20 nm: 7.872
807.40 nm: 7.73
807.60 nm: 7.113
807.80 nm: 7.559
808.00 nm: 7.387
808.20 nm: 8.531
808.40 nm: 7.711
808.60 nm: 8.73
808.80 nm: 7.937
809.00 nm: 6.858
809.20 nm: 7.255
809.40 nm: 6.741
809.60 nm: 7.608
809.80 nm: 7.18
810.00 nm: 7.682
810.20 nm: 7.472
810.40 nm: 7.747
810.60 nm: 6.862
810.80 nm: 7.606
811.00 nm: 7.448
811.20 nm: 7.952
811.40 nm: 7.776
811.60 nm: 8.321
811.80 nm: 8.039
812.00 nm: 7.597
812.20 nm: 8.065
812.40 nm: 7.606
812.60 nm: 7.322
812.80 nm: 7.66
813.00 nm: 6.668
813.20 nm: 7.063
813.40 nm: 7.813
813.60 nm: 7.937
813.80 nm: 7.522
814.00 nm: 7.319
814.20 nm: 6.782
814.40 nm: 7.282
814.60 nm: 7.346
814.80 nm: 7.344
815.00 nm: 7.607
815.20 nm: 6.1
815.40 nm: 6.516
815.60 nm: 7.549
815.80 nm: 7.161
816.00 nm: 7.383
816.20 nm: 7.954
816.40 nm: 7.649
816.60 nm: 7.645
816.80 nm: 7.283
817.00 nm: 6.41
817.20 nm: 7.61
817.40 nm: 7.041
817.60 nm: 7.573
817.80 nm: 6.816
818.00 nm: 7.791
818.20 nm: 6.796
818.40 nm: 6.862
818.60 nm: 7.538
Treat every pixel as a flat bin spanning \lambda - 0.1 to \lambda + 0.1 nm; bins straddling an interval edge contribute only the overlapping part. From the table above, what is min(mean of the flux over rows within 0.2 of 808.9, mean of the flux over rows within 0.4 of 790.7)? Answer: 7.4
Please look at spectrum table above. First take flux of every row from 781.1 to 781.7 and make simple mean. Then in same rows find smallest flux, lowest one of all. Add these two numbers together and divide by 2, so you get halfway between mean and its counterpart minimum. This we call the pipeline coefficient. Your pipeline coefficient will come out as 7.89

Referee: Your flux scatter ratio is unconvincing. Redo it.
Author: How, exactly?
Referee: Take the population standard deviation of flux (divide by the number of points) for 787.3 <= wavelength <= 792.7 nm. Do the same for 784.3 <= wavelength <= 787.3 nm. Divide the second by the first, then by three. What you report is 0.43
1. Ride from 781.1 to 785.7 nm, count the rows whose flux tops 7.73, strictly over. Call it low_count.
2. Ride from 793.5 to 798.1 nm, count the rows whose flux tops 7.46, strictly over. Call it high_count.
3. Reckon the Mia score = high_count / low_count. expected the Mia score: 1.5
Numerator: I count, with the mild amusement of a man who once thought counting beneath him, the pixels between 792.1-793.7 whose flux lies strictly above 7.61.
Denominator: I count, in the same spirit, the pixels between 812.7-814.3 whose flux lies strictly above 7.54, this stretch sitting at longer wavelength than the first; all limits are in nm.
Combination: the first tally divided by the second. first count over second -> 2.3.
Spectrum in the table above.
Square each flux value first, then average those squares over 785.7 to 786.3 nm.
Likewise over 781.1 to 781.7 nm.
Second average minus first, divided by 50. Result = 0.37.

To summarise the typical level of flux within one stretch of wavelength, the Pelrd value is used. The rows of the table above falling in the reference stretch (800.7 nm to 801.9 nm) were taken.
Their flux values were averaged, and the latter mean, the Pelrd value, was 7.7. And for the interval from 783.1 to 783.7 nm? 7.9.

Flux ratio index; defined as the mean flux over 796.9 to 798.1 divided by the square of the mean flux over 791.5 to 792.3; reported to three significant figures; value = 0.128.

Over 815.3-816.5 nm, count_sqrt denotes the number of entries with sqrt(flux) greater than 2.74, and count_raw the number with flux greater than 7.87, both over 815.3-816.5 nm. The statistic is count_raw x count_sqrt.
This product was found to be 3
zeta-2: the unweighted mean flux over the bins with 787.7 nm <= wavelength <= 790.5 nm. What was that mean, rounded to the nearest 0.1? 7.7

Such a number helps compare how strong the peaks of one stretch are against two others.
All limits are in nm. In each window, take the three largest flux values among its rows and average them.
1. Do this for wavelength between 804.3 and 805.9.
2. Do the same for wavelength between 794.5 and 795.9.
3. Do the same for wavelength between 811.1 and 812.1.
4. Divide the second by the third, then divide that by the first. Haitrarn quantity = 0.132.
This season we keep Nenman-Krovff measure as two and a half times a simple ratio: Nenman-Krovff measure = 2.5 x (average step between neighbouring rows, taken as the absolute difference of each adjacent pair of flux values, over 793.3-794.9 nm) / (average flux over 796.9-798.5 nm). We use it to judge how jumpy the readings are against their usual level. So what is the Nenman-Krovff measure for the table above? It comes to 0.233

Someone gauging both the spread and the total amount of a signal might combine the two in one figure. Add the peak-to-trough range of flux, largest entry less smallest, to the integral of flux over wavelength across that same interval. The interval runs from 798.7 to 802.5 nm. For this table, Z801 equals 33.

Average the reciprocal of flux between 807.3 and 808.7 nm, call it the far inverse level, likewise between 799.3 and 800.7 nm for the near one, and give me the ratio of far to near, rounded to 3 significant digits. 1.05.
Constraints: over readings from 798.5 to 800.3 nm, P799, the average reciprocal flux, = 0.1226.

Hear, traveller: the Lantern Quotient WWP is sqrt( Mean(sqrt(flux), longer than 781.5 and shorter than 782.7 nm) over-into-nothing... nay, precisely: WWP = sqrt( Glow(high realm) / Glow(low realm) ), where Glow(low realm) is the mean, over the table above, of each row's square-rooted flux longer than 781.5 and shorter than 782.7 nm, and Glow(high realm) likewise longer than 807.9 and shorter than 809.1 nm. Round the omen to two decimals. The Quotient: 1.00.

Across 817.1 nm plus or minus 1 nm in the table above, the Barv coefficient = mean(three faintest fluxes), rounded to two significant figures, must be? 6.8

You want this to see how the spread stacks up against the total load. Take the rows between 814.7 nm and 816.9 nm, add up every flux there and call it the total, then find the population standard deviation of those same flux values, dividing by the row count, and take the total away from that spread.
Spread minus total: -80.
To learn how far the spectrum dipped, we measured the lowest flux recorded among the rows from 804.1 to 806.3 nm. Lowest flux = 6.799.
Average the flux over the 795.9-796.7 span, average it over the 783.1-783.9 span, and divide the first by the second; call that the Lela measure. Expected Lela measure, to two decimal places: 1.05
